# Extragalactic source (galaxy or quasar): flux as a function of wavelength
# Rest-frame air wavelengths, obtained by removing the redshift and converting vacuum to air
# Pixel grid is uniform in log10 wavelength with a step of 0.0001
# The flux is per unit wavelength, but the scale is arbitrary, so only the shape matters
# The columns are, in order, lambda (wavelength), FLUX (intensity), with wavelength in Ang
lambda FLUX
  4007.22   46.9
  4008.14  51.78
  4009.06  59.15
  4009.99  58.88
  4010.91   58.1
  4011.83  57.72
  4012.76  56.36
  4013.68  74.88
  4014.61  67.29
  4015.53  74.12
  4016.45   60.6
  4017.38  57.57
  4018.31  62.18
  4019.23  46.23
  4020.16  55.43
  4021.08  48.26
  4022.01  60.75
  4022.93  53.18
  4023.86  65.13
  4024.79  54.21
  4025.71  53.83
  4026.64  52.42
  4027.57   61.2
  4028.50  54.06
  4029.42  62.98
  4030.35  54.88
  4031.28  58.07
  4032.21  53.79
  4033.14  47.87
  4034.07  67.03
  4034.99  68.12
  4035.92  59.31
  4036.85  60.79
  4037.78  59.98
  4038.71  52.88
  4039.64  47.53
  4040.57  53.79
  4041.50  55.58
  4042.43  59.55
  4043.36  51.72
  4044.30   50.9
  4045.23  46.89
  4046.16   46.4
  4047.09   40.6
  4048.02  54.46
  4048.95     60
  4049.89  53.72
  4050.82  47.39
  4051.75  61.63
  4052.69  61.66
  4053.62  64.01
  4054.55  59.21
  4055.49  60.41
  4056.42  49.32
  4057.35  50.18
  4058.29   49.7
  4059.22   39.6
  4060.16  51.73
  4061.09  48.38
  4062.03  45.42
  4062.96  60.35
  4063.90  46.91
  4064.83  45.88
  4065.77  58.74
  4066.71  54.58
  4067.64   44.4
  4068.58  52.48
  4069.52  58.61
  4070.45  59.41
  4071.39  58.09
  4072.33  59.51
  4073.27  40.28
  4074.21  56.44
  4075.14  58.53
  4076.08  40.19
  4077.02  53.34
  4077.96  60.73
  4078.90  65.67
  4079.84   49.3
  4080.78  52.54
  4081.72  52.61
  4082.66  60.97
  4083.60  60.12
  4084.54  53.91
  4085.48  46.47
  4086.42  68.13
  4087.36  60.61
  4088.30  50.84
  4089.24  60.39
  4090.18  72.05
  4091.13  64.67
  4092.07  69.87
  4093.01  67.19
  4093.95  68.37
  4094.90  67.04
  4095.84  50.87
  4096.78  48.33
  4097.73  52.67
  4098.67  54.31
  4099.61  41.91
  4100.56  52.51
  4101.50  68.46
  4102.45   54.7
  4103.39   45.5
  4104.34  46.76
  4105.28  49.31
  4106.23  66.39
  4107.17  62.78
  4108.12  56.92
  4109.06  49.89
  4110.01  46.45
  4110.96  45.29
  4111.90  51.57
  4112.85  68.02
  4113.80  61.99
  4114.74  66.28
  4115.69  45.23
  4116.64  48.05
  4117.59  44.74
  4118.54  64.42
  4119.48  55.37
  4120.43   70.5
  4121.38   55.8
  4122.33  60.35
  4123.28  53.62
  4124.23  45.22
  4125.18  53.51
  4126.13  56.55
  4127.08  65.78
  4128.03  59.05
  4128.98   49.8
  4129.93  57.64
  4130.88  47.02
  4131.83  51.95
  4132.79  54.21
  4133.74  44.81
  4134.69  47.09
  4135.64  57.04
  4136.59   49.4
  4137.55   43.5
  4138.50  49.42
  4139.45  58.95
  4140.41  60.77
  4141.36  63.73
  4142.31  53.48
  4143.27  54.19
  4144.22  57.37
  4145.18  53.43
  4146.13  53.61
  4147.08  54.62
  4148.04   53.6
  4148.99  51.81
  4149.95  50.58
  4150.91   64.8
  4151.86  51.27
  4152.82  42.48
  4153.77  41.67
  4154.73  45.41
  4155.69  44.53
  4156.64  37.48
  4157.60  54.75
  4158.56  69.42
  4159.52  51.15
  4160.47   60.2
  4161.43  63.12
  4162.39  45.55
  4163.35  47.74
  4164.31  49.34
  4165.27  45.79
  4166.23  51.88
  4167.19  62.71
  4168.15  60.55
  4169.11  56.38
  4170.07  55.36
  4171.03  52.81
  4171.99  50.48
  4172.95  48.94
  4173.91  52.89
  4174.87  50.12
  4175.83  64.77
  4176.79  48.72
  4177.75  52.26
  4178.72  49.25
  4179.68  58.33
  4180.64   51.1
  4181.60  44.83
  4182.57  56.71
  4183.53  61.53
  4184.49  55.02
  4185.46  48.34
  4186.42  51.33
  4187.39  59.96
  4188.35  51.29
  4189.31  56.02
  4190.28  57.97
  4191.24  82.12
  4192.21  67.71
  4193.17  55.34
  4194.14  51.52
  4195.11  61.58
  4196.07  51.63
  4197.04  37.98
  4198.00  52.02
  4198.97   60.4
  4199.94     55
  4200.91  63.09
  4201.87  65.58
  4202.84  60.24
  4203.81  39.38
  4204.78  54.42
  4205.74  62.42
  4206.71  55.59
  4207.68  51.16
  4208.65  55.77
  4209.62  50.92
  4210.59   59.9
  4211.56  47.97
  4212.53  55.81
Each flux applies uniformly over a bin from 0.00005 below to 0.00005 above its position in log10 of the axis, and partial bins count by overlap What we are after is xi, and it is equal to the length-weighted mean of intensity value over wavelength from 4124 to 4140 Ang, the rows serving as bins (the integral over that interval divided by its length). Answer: 53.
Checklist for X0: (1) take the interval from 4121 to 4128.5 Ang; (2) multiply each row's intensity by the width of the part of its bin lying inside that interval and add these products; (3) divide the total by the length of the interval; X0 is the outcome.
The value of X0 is 56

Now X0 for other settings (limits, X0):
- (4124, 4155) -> 53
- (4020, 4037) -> 57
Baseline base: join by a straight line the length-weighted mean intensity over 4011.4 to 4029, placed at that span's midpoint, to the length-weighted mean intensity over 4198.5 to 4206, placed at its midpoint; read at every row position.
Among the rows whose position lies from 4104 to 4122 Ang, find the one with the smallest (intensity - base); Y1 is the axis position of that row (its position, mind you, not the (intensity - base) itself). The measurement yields 4117.59 Ang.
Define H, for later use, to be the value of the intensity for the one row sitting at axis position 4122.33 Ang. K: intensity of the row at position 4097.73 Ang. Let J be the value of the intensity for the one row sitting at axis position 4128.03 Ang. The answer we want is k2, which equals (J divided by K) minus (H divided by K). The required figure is -0.02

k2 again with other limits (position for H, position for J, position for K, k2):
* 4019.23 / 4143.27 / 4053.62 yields 0.12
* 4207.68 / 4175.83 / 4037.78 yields 0.23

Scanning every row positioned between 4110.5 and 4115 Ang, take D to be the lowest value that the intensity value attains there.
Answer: 45.29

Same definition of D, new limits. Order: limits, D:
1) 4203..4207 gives 39.38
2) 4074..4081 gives 40.19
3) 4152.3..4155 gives 41.67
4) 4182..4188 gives 48.34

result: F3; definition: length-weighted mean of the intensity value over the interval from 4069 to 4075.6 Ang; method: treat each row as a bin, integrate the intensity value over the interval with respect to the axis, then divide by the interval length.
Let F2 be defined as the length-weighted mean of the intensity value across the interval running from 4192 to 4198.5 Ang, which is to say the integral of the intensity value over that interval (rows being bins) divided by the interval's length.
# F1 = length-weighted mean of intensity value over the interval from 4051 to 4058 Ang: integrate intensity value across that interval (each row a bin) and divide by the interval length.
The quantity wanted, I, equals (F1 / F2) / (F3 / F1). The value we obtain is 1.10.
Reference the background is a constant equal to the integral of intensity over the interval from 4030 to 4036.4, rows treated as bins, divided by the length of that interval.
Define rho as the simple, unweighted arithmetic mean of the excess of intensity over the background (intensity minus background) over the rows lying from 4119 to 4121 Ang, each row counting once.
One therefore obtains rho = 4.4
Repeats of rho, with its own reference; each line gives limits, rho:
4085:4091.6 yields 1.9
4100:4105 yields -4.9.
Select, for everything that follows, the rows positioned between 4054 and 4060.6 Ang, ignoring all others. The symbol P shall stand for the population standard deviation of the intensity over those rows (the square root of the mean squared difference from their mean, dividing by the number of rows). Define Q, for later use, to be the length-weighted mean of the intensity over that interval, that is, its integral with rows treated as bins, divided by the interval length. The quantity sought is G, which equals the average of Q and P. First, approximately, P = 6.4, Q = 51.6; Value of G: 29.0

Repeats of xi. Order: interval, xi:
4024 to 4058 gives 56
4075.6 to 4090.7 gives 57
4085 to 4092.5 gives 62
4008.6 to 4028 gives 59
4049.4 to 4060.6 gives 54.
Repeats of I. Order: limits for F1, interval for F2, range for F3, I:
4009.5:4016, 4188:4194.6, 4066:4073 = 1.23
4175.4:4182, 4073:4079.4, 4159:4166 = 0.99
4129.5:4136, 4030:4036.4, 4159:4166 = 0.86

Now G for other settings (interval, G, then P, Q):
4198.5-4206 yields 32.6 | 7.8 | 57.4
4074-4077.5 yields 29.5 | 7.1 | 51.9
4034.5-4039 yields 32.7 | 4.8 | 60.6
